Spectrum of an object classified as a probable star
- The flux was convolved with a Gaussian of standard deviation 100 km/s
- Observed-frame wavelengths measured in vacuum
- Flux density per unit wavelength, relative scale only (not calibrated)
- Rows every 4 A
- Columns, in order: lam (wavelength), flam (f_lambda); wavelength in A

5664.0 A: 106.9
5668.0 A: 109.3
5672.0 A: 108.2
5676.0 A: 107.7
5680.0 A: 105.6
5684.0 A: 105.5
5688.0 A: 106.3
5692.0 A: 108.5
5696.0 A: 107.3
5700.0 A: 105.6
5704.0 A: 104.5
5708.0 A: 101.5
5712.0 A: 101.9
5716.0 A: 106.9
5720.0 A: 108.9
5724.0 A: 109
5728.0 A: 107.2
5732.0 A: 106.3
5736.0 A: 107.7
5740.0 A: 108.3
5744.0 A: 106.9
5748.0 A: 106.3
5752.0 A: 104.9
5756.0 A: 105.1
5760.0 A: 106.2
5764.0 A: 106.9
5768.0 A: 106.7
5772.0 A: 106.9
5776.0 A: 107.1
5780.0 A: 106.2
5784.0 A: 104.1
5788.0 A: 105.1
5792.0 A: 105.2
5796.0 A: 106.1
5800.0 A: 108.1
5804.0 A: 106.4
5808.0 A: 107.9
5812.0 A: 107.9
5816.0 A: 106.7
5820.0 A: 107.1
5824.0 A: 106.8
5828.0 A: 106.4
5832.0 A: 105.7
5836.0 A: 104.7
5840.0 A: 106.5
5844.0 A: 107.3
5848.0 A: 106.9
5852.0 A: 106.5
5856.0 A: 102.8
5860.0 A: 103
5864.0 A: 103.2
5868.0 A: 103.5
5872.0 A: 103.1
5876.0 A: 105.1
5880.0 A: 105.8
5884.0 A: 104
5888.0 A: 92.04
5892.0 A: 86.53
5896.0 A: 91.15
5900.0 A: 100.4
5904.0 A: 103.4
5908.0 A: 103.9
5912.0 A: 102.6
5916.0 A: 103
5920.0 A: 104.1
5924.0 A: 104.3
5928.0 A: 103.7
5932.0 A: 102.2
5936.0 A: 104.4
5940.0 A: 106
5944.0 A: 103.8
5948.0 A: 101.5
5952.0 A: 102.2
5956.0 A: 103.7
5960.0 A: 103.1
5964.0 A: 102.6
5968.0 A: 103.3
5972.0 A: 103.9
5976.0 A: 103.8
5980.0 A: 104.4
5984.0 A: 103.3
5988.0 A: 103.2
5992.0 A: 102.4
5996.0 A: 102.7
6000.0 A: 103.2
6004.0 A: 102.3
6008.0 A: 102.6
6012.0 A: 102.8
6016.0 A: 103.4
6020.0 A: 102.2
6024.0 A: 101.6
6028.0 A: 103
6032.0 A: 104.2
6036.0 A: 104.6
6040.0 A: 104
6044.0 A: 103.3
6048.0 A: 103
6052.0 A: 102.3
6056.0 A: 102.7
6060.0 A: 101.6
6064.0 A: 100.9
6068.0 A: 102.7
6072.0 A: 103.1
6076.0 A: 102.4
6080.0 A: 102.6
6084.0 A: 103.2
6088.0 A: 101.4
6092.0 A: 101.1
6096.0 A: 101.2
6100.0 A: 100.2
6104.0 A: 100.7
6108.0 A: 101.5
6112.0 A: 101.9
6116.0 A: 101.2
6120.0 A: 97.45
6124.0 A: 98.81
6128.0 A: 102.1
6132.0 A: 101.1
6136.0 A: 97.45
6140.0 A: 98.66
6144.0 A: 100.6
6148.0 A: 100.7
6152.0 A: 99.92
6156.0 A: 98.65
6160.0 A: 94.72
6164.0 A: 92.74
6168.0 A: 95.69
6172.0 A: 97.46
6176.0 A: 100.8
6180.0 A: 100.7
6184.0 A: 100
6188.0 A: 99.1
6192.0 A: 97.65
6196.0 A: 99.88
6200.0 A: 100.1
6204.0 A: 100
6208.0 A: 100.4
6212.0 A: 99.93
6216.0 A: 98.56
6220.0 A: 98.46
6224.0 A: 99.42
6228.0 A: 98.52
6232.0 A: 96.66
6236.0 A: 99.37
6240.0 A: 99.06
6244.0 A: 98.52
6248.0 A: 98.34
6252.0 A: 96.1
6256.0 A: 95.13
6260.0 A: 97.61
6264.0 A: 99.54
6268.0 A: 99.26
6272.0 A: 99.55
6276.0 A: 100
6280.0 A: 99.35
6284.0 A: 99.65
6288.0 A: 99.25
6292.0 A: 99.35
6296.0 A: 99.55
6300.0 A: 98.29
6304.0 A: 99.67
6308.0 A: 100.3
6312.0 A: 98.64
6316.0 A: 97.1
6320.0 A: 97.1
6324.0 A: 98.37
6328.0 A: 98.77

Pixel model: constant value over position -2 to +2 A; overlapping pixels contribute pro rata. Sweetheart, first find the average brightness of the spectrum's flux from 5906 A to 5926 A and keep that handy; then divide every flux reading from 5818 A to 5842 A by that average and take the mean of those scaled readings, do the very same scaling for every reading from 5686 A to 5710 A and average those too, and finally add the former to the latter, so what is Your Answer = 2.045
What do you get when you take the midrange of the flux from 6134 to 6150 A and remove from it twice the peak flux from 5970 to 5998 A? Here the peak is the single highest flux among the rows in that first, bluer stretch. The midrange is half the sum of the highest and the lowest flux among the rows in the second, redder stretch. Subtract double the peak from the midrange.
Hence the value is -110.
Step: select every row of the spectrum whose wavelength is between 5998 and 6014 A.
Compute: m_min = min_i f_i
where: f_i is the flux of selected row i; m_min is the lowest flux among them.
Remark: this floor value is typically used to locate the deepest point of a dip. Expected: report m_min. 102.3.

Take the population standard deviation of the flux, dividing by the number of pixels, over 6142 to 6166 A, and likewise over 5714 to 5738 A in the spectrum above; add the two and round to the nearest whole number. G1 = 4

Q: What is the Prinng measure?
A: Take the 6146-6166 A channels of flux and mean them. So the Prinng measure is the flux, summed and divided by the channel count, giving 97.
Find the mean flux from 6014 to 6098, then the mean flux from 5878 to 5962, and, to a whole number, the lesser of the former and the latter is 102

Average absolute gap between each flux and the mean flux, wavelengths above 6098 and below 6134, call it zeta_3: 1.2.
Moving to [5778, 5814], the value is 1.1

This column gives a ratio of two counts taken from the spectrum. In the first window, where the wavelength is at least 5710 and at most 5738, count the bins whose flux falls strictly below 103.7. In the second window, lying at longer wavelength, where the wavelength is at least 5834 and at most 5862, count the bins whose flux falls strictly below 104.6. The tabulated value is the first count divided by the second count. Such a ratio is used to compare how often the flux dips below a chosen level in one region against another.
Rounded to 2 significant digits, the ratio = 0.50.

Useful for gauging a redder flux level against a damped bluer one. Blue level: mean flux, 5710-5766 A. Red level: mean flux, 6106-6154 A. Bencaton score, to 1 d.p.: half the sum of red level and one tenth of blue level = 55.4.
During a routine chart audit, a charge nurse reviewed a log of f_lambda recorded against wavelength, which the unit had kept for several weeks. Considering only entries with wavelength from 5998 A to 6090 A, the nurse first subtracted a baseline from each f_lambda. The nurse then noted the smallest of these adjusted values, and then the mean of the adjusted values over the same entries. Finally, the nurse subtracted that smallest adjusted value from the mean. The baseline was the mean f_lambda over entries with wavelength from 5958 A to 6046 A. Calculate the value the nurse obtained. 1.8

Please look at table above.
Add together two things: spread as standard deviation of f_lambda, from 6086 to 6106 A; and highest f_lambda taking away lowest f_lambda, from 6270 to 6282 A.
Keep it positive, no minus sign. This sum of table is 1.1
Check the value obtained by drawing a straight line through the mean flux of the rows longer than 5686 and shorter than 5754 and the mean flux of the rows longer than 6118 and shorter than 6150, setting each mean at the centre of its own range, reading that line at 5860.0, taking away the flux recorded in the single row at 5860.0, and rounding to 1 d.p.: 1.1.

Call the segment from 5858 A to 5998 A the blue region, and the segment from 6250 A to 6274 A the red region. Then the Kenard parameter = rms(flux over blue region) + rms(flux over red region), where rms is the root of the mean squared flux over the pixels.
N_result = 200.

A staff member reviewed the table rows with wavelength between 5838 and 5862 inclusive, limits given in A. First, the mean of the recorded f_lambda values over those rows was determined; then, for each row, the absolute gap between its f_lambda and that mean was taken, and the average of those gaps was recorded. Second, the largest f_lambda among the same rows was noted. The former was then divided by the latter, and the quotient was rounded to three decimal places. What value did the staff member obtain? 0.016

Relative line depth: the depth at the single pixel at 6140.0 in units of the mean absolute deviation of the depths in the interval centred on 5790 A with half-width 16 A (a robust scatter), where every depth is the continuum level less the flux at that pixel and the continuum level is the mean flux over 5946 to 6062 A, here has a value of 4.7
